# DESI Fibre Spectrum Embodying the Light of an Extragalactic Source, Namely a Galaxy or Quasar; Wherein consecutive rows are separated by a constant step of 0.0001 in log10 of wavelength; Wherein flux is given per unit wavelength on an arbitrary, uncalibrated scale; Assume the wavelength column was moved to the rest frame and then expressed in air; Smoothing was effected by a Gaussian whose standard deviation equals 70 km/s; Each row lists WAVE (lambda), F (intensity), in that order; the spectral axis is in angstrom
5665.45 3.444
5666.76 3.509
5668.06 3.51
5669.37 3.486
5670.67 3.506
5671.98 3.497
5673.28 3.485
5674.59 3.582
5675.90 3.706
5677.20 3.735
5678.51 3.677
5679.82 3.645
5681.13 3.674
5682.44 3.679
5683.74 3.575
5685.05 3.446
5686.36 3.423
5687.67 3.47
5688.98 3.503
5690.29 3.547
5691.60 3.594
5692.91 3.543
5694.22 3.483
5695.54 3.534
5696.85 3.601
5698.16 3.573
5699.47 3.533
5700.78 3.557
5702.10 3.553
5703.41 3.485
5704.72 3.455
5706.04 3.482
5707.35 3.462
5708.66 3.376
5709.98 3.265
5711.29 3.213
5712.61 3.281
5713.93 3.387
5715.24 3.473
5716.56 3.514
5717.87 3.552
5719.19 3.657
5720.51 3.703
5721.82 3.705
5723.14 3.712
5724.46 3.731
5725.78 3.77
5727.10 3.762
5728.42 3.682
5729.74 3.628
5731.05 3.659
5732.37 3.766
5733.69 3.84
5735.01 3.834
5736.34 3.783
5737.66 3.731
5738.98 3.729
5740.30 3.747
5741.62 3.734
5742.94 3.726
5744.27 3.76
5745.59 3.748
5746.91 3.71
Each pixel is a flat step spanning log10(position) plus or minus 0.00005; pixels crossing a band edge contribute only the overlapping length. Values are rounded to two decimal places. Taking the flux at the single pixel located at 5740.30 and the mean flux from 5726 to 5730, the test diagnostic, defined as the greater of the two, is 3.75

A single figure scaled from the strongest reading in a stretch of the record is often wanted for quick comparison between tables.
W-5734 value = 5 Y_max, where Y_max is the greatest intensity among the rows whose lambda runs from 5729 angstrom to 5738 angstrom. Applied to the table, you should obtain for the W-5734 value 19.2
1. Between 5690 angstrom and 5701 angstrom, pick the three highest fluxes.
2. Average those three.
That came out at 3.59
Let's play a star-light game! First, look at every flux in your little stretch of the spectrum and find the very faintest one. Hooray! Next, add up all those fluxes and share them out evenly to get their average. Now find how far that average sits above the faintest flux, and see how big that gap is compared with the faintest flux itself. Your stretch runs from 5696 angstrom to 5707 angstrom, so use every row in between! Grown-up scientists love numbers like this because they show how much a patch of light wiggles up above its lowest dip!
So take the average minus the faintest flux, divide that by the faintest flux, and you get 0.022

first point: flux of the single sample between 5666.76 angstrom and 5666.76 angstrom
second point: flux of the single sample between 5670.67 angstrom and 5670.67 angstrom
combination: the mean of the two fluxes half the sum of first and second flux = 3.51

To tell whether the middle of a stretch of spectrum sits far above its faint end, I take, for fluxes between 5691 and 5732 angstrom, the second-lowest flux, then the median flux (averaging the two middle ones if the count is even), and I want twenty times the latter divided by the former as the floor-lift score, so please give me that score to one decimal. 21.8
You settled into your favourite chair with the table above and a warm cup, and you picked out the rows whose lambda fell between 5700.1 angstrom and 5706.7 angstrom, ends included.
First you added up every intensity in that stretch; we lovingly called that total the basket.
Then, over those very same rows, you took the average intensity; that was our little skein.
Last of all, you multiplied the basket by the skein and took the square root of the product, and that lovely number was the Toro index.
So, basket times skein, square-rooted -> 7.84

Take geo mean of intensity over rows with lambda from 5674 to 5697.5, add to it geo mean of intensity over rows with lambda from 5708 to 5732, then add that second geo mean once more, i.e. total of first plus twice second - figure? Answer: 10.7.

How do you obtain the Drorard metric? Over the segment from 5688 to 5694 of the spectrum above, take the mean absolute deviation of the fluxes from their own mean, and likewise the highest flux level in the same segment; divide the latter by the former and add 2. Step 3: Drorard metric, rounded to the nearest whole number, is 153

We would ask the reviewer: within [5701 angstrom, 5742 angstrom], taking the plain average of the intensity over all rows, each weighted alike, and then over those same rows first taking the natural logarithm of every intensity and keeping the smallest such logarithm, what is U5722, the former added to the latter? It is 4.77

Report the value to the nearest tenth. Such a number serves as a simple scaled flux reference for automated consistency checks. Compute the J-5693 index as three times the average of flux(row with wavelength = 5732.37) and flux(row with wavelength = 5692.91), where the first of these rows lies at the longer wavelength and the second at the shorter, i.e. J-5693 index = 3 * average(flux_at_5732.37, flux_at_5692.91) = 11.0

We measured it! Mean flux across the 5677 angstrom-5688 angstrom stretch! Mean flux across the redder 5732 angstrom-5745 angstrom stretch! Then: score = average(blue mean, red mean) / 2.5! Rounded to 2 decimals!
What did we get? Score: 1.47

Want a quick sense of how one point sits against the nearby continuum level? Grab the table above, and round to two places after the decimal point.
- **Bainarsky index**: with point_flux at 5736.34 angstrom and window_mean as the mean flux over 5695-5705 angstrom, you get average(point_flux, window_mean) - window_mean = 0.12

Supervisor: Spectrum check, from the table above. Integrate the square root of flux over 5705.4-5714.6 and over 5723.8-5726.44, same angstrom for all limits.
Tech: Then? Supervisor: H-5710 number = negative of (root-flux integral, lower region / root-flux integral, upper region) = -3.3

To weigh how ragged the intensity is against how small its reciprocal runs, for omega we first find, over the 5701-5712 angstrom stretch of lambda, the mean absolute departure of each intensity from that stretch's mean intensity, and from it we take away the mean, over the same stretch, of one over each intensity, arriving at -0.198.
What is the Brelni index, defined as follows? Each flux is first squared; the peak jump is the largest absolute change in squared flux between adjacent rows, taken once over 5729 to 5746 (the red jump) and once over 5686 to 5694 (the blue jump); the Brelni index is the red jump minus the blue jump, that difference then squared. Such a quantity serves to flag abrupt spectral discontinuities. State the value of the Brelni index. 0.19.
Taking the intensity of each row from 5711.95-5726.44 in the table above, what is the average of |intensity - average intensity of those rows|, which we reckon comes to 0.135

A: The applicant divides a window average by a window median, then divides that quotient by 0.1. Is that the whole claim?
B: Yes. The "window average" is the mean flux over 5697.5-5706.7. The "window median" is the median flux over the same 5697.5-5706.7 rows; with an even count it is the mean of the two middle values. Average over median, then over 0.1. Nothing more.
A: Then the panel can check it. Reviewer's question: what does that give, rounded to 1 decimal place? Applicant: 10.0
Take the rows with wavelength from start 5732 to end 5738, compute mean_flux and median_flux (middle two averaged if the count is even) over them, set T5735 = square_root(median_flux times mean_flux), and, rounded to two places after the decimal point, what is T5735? 3.79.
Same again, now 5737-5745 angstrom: 3.74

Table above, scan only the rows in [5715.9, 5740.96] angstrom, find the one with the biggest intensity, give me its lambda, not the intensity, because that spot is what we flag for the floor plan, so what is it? 5733.69 angstrom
